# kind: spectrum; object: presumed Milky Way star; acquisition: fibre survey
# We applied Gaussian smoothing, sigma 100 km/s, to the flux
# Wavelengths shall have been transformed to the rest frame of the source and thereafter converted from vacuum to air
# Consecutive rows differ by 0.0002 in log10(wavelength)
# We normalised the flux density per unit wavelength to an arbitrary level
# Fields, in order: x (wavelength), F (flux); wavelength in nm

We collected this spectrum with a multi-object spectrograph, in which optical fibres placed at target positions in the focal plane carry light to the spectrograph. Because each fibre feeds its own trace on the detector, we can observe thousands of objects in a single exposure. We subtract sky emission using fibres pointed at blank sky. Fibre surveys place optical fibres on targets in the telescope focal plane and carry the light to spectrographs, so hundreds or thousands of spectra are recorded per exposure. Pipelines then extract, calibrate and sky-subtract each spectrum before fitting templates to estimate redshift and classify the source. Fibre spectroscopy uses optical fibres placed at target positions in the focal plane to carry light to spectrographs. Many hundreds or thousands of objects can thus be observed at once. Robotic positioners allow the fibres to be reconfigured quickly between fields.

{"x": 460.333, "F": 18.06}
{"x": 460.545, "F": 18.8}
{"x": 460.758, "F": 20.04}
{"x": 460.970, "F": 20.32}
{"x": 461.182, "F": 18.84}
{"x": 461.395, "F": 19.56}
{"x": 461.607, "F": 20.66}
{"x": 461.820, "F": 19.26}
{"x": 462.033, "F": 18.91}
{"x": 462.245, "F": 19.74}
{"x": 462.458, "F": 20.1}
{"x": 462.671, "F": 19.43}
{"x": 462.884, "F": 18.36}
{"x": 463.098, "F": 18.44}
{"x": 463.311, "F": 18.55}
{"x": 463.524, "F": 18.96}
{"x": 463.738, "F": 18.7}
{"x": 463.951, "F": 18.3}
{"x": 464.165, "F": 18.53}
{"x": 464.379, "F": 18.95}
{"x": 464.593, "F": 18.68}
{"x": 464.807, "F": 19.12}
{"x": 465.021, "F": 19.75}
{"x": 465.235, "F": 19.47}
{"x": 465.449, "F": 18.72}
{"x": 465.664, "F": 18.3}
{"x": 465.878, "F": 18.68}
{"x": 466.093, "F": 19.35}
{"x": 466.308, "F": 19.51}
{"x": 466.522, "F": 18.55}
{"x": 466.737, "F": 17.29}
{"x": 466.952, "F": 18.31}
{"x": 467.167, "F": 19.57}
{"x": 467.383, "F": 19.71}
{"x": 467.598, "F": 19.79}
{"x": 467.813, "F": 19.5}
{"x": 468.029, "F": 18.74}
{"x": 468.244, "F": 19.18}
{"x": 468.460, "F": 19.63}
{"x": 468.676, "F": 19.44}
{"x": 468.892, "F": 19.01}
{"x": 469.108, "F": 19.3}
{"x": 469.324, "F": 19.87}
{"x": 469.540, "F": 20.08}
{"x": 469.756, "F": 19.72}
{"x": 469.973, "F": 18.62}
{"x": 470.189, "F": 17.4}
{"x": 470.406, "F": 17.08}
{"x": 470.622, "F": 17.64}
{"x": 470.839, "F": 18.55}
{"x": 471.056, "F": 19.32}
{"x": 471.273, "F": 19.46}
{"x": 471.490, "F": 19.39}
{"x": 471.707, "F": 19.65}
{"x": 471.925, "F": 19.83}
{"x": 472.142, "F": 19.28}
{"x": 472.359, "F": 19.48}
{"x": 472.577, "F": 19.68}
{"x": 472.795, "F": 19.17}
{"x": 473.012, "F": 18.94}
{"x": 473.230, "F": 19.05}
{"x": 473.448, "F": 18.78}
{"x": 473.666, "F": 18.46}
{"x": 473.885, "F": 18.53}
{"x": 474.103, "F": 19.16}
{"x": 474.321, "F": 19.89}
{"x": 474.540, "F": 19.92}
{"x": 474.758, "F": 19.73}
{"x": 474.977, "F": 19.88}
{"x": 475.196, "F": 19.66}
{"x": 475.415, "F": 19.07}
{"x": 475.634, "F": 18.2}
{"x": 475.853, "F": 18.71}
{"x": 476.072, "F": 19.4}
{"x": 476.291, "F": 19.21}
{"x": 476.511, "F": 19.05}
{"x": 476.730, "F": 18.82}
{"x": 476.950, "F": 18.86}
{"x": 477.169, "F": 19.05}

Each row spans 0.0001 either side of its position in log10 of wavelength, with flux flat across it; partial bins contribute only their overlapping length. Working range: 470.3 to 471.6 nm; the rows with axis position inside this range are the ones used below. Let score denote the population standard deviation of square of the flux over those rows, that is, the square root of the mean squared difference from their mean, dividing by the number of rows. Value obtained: 34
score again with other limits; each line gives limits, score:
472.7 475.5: 19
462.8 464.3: 8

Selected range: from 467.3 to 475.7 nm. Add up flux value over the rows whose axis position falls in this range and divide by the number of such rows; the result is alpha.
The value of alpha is 19.2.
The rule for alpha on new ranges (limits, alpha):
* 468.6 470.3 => 19.2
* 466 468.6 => 19.1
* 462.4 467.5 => 18.9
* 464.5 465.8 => 19.0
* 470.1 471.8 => 18.6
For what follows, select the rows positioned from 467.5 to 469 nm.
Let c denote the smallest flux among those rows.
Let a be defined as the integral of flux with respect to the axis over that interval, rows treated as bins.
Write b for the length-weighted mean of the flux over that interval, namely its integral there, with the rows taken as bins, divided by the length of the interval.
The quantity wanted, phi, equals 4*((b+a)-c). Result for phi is 118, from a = 29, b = 19.3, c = 18.74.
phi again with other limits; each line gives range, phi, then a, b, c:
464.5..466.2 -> 132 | 32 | 19.0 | 18.3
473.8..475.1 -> 106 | 25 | 19.5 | 18.53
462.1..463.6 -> 117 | 29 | 19.1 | 18.36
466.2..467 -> 64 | 15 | 18.4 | 17.29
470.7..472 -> 103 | 25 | 19.3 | 18.55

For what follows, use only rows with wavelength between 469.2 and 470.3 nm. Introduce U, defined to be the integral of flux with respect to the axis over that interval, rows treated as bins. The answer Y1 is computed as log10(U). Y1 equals 1.32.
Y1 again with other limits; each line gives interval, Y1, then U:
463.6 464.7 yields 1.31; 20.5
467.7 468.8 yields 1.33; 21.2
